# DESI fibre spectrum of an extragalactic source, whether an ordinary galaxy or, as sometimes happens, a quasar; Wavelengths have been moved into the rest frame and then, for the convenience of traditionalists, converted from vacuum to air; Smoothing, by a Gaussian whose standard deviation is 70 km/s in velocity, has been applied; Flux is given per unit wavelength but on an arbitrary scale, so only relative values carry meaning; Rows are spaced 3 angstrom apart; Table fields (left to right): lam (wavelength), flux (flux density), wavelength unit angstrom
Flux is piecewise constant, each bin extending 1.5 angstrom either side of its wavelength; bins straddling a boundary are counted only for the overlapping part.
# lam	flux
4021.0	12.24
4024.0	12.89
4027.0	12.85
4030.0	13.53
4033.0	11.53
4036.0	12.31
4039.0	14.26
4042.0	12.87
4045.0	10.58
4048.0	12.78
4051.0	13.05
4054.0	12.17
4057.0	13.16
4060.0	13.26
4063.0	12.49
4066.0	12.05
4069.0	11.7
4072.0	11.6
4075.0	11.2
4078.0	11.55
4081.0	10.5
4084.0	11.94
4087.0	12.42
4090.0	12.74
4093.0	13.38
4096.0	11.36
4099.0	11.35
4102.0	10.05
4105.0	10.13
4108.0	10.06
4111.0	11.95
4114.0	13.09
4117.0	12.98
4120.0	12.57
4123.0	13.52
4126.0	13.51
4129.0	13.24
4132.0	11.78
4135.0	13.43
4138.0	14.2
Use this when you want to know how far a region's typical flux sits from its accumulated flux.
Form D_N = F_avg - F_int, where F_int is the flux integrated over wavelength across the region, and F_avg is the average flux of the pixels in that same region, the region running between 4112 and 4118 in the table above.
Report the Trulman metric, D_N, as -65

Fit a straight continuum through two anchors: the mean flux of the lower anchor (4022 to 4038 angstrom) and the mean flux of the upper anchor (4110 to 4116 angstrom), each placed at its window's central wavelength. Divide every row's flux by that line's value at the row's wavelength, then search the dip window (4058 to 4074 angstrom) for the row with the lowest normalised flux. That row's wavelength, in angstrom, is 4072.0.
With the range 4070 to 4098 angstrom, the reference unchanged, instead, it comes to 4081.0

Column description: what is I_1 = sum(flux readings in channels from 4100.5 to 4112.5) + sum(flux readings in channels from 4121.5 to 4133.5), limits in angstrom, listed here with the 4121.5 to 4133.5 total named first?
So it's 94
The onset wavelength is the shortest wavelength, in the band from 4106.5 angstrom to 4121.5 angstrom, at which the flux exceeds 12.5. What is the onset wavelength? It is 4114.0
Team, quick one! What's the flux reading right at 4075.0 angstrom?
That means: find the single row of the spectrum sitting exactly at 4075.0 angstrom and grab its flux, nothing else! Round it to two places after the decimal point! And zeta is 11.20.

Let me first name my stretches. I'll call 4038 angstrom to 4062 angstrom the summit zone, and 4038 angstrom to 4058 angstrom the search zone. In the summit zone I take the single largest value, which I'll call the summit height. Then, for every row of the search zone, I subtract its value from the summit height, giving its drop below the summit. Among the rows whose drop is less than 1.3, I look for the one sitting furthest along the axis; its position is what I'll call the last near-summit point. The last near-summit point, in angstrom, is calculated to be 4057.0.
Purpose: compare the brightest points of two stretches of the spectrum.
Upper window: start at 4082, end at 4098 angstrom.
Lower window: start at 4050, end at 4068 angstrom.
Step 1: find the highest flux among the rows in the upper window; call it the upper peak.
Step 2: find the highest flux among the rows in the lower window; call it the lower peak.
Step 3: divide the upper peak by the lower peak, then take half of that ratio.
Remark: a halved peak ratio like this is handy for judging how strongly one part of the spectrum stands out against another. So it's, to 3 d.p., 0.505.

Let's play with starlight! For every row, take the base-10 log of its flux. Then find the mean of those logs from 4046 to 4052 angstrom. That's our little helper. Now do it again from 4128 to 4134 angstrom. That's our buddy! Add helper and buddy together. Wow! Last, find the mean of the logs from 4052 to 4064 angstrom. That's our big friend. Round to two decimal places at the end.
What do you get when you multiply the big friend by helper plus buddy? 2.44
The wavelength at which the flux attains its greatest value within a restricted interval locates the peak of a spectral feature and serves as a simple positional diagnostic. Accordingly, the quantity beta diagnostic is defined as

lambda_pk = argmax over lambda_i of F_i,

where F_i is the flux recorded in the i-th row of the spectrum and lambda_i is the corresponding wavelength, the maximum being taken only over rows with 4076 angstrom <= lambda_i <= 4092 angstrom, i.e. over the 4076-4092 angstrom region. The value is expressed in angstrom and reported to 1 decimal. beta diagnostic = 4090.0 angstrom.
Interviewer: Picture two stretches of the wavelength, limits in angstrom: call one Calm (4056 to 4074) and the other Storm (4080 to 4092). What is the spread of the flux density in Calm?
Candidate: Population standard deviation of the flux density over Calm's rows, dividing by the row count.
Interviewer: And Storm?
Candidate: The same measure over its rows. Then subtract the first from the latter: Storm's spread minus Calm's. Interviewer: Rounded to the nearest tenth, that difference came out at 0.2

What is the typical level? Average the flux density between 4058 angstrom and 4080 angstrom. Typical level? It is 12.0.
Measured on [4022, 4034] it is 12.7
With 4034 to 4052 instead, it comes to 12.6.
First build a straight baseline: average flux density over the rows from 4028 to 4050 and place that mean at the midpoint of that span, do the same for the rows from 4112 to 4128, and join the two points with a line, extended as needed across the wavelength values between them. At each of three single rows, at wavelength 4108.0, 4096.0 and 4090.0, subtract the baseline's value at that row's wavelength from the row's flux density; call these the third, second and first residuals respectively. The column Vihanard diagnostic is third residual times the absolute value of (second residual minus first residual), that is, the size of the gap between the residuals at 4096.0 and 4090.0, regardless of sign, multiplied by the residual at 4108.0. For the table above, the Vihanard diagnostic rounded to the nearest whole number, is -4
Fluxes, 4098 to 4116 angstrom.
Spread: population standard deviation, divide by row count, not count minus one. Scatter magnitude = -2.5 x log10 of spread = -0.1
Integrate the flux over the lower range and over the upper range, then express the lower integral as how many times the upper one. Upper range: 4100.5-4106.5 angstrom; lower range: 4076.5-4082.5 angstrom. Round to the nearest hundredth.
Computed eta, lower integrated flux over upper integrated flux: 1.09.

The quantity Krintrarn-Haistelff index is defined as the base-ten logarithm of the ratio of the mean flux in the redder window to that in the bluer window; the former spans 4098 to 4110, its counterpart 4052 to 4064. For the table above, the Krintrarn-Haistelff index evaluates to -0.089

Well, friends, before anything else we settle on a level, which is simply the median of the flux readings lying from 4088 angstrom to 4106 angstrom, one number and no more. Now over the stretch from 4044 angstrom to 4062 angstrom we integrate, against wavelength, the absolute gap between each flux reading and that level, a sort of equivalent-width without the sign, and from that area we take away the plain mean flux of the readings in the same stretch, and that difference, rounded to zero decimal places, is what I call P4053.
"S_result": 13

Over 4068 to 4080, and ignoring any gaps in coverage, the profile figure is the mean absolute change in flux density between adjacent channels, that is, 0.28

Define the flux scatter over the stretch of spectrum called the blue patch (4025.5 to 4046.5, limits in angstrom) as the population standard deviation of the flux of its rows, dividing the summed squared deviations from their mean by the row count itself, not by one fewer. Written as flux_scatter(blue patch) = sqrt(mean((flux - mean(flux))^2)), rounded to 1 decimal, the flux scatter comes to 1.1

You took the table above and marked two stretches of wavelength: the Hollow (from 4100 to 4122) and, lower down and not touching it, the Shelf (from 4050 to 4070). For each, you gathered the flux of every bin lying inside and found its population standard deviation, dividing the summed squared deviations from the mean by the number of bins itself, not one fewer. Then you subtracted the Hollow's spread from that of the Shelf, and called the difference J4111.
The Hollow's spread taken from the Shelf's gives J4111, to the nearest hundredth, -0.75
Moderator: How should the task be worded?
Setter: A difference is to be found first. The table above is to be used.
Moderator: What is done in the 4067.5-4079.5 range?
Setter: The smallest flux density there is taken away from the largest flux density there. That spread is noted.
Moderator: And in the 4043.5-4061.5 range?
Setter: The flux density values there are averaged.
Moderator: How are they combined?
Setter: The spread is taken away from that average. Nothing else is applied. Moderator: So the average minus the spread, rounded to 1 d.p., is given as 12.0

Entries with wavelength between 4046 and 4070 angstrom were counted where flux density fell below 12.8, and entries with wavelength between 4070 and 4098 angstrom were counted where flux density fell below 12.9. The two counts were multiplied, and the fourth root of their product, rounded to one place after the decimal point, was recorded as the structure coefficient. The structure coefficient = 2.5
